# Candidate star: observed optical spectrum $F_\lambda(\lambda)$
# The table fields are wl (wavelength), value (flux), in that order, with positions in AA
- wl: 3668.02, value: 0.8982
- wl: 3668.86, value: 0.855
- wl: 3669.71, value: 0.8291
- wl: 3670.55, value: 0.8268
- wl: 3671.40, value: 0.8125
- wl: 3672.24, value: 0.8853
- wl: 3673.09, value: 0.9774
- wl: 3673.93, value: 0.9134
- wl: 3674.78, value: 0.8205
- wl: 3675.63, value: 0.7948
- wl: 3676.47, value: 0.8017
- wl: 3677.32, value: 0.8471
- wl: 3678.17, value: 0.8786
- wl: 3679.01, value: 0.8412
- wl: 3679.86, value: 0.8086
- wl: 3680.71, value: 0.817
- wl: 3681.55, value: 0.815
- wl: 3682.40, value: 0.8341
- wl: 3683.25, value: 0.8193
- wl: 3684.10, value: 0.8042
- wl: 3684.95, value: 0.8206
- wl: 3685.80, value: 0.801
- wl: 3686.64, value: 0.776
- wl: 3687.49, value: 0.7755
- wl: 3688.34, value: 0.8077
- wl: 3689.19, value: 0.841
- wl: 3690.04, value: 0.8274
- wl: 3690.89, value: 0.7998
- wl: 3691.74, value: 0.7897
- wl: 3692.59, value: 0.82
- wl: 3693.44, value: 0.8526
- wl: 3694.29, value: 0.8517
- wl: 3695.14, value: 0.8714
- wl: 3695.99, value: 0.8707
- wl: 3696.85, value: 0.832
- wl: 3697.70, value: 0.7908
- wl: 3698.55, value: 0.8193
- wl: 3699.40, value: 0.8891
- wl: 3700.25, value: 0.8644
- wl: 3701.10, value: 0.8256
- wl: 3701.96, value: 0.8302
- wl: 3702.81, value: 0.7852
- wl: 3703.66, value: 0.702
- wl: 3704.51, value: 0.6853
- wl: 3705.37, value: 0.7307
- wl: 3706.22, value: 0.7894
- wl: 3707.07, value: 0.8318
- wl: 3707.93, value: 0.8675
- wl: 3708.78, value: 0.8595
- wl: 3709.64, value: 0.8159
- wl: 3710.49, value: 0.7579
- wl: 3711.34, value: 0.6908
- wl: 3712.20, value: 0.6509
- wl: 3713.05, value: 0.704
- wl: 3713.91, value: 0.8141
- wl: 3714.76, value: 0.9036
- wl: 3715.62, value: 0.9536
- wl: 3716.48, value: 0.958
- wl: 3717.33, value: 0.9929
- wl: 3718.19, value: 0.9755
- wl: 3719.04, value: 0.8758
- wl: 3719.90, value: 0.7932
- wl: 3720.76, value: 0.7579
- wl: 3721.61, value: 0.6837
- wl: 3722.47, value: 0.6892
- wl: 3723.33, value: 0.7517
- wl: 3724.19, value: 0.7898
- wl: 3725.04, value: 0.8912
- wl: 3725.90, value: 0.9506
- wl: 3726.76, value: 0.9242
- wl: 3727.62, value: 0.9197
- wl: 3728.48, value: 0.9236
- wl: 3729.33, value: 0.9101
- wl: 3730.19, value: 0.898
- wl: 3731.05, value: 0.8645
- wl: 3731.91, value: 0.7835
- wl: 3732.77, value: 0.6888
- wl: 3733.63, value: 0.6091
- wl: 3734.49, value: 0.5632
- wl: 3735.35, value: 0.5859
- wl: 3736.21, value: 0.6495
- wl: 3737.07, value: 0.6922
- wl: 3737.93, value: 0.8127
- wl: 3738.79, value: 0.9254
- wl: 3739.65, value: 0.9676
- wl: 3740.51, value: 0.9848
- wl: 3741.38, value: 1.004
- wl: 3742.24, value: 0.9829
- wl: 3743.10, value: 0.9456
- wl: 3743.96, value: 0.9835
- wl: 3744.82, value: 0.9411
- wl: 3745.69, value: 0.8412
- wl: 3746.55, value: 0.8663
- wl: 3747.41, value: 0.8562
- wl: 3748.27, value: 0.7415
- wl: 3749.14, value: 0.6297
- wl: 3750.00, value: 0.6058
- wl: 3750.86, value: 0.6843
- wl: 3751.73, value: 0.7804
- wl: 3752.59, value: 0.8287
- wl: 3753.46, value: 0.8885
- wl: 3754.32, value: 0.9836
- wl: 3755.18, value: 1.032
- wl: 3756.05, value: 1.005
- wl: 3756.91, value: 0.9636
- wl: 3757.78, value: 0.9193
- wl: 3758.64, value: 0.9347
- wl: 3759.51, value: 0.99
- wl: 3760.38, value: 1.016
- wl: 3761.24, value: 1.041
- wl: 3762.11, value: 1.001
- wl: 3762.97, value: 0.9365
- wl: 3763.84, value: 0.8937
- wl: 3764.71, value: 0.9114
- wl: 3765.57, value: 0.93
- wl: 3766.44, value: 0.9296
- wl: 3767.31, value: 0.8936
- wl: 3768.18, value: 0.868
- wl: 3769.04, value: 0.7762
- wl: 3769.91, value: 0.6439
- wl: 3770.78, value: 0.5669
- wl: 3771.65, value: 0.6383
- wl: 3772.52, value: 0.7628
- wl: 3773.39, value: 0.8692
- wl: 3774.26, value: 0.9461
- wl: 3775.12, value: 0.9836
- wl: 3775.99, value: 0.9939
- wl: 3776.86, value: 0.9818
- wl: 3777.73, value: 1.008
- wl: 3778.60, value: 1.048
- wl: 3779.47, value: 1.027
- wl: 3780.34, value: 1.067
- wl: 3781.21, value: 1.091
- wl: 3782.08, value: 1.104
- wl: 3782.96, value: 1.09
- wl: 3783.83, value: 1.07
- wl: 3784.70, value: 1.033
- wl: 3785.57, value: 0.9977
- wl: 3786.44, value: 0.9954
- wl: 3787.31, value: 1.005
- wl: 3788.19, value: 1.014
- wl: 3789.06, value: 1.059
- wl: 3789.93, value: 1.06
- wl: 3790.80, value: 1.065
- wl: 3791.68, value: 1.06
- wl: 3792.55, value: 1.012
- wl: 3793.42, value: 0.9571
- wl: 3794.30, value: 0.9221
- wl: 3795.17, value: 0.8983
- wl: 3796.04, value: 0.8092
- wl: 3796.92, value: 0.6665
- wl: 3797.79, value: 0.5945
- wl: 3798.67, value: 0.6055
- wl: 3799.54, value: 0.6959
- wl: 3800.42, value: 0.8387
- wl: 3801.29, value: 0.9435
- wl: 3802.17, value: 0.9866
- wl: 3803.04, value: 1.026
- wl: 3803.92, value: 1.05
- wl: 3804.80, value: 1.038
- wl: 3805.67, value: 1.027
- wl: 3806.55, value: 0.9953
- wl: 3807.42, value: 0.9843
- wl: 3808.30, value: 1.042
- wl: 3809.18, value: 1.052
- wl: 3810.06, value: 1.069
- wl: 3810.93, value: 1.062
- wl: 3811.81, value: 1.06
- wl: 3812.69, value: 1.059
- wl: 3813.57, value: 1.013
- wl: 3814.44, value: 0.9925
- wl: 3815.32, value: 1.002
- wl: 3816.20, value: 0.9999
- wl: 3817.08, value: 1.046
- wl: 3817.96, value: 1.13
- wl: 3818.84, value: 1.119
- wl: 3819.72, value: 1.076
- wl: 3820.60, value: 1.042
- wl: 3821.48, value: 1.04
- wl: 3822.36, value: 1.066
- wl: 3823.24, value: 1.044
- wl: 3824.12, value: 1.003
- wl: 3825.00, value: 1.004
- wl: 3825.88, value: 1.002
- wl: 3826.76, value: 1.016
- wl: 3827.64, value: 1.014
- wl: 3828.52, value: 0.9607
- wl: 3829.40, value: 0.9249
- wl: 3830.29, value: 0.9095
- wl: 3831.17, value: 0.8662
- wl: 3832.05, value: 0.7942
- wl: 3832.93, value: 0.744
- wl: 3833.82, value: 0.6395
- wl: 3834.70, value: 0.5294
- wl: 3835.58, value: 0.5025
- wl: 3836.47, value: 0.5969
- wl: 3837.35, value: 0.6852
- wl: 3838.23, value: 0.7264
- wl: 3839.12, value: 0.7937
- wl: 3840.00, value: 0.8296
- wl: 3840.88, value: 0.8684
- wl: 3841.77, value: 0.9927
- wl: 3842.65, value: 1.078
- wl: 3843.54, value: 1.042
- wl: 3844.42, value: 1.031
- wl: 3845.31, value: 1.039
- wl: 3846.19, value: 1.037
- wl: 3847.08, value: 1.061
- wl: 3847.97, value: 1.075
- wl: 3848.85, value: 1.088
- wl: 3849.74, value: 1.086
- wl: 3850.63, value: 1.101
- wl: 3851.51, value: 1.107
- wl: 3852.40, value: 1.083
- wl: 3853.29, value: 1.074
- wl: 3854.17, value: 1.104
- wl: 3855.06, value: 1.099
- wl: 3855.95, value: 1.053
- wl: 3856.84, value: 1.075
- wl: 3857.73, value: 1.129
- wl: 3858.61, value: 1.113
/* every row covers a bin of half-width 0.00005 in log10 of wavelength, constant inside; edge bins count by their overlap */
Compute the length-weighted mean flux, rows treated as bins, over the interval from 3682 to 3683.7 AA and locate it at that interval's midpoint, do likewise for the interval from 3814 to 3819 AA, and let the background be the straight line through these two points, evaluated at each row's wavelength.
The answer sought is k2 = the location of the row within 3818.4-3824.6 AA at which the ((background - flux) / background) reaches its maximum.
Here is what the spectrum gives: 3824.12 AA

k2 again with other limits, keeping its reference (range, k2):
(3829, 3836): 3835.58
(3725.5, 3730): 3729.33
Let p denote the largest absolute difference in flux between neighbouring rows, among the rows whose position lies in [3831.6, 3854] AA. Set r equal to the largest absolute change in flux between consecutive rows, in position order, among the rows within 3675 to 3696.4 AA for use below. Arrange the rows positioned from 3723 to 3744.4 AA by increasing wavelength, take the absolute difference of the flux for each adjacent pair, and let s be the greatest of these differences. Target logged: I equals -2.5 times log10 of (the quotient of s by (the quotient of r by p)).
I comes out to 1.20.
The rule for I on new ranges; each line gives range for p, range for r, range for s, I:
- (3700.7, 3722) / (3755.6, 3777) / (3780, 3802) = 2.31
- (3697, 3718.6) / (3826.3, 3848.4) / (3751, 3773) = 2.33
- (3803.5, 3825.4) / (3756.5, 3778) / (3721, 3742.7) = 2.79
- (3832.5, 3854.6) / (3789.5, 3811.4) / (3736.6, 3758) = 2.45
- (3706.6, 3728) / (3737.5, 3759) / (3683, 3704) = 2.74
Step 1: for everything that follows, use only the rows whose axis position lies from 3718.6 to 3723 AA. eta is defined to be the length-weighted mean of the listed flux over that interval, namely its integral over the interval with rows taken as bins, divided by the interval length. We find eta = 0.76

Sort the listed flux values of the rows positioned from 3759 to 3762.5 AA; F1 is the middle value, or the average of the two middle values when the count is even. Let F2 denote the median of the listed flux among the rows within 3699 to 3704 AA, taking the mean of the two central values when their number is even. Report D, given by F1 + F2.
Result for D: 1.8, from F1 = 1.01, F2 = 0.83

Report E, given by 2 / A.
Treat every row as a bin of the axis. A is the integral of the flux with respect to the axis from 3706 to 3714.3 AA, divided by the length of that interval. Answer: 2.6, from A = 0.78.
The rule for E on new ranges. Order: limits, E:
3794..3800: 2.7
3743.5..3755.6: 2.4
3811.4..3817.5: 2.0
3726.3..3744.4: 2.4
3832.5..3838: 3.2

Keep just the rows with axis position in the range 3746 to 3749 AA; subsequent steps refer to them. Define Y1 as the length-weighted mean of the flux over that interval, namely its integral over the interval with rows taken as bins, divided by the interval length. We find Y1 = 0.80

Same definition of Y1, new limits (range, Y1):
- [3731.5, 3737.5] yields 0.65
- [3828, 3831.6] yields 0.92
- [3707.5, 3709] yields 0.86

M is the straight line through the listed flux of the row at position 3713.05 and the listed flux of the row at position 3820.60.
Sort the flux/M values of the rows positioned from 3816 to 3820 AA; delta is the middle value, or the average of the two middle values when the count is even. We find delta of 1.04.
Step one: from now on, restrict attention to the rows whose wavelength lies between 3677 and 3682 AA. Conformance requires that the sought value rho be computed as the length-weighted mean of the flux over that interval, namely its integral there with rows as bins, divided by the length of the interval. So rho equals 0.83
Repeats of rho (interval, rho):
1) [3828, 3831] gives 0.93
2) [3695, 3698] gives 0.84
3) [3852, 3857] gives 1.08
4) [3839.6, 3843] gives 0.94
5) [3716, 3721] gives 0.90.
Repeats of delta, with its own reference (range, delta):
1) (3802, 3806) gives 1.04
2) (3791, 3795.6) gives 1.00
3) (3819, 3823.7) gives 1.00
